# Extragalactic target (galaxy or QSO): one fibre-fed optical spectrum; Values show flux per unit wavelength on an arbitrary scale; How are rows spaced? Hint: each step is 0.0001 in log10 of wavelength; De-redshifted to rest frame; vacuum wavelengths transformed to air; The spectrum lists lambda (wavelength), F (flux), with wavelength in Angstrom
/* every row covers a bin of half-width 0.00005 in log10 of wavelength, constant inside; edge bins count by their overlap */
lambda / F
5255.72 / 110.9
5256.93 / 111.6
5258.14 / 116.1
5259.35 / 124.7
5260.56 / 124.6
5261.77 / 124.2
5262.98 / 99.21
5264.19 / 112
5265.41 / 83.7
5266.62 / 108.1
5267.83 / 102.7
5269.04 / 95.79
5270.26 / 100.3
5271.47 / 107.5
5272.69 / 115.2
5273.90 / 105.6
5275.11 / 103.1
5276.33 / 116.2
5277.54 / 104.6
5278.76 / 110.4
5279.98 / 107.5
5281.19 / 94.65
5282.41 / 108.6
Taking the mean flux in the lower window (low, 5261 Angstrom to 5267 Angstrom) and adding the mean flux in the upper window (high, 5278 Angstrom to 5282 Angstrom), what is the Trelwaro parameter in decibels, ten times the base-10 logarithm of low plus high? 23.2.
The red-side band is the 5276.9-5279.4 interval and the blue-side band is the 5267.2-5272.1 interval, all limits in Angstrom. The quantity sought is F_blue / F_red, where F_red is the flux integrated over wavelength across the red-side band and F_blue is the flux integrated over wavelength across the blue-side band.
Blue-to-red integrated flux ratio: 1.9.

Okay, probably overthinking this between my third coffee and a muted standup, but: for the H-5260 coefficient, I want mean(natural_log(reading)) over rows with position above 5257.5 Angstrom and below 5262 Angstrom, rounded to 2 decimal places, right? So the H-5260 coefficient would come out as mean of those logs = 4.81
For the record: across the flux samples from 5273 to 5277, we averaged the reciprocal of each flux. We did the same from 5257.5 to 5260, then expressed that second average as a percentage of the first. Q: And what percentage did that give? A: 90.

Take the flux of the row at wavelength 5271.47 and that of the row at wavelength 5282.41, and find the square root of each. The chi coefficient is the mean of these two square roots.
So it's 10.4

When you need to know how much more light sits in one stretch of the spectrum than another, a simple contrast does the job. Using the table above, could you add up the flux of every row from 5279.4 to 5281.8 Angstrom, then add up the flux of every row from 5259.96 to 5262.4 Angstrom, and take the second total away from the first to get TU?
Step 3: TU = -47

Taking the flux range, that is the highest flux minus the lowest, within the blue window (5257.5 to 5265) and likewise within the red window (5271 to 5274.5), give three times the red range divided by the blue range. 1.1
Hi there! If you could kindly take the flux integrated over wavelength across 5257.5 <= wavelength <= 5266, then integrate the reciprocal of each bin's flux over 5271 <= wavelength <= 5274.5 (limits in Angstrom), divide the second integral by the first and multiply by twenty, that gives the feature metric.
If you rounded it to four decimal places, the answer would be 0.0007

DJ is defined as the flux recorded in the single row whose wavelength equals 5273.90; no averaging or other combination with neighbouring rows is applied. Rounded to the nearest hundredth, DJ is 105.60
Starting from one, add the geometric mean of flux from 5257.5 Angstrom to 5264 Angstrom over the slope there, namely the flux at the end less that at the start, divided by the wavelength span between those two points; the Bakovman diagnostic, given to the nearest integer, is -33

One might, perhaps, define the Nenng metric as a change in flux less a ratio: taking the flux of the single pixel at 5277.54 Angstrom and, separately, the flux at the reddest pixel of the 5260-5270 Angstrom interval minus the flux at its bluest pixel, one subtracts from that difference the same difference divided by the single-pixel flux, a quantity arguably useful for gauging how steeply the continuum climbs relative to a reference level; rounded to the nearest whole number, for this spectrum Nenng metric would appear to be -29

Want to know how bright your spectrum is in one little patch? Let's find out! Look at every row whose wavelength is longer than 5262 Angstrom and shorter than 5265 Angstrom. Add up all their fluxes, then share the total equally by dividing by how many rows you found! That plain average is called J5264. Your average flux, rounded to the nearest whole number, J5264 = 106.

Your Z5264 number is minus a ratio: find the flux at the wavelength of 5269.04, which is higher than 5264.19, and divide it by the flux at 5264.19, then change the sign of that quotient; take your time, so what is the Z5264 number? -0.86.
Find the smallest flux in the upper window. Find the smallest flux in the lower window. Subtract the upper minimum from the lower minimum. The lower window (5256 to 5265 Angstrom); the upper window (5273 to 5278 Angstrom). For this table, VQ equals -4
